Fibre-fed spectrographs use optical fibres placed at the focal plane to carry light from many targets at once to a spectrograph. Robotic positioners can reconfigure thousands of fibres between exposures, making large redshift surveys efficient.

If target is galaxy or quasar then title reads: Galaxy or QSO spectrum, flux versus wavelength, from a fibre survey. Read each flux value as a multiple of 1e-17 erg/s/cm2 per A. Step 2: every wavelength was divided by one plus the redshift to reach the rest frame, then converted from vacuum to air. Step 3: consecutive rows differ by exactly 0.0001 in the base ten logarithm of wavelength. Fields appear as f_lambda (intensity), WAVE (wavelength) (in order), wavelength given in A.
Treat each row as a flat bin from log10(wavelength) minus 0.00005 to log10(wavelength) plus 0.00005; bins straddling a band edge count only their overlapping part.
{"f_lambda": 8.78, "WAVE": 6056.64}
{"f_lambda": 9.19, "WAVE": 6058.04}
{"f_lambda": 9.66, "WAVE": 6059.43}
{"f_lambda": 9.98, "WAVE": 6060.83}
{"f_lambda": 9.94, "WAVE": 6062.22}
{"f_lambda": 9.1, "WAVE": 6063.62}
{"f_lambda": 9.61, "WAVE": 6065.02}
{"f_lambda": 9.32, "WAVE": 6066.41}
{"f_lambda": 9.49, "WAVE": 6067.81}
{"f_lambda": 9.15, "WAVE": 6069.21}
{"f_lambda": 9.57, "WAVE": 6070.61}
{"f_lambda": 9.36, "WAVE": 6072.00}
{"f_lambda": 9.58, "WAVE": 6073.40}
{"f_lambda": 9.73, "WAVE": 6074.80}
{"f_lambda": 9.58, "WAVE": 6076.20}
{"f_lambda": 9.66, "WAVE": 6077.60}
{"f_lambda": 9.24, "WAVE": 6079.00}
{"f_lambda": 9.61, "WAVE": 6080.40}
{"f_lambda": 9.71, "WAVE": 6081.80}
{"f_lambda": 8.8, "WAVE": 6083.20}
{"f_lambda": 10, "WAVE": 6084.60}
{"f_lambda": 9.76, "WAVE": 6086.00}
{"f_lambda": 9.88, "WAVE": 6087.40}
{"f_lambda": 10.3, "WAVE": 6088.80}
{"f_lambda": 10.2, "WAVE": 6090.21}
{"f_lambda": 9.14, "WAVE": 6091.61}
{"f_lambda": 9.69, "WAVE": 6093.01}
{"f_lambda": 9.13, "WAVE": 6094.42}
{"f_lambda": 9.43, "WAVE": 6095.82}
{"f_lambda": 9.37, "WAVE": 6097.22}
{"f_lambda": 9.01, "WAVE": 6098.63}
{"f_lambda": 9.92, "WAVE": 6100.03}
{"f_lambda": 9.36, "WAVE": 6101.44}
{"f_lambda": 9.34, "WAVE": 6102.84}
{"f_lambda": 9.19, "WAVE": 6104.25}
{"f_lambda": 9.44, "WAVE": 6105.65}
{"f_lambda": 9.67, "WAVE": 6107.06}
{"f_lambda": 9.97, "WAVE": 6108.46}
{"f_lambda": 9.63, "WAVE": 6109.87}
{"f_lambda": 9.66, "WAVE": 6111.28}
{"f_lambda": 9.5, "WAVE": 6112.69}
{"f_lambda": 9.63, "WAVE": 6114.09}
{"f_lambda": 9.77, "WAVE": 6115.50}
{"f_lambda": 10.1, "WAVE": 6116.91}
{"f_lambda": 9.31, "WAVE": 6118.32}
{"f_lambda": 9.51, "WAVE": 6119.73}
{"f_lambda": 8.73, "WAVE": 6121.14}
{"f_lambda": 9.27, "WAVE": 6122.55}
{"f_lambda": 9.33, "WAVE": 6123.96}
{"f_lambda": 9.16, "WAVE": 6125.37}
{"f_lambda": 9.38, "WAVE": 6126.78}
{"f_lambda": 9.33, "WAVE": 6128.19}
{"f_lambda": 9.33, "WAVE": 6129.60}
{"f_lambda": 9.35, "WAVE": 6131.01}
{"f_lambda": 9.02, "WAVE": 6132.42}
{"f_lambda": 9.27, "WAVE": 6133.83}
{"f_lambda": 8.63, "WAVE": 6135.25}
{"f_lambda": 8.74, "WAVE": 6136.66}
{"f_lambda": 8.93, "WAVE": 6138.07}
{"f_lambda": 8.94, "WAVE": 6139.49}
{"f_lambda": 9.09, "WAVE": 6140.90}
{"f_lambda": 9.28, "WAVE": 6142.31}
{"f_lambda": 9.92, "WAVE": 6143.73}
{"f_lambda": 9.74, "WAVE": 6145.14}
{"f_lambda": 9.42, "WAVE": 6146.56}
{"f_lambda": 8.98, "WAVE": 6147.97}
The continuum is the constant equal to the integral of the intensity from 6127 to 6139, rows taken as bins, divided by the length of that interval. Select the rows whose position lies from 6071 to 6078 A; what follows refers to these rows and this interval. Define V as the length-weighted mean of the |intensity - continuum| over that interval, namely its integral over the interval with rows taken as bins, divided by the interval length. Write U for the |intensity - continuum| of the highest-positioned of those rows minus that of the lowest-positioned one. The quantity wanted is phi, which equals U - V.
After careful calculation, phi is -0.2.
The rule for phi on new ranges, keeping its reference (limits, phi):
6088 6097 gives -1.4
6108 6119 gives -1.3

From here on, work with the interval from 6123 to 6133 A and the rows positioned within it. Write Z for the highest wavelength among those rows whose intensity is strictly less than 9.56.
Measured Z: 6132.42 A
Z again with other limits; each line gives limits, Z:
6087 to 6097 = 6095.82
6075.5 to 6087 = 6083.20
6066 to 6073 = 6072.00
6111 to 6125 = 6123.96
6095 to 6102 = 6101.44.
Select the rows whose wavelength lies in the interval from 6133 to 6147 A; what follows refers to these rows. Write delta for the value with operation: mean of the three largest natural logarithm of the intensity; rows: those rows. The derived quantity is 2.27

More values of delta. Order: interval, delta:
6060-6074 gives 2.29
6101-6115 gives 2.28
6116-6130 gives 2.27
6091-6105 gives 2.27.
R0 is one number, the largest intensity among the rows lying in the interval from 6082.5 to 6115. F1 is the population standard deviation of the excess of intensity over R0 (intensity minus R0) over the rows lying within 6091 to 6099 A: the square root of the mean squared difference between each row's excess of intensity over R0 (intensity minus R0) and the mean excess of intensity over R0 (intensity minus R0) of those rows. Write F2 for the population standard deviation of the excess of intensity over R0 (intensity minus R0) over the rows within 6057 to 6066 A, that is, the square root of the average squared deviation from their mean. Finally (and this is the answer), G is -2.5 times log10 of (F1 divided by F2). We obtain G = 0.42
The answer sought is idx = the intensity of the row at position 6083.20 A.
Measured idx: 8.8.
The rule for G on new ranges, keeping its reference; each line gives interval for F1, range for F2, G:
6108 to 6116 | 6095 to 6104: 0.65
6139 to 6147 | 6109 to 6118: -0.65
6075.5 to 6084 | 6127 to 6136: -0.23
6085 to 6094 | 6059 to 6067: -0.20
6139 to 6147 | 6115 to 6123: 0.24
